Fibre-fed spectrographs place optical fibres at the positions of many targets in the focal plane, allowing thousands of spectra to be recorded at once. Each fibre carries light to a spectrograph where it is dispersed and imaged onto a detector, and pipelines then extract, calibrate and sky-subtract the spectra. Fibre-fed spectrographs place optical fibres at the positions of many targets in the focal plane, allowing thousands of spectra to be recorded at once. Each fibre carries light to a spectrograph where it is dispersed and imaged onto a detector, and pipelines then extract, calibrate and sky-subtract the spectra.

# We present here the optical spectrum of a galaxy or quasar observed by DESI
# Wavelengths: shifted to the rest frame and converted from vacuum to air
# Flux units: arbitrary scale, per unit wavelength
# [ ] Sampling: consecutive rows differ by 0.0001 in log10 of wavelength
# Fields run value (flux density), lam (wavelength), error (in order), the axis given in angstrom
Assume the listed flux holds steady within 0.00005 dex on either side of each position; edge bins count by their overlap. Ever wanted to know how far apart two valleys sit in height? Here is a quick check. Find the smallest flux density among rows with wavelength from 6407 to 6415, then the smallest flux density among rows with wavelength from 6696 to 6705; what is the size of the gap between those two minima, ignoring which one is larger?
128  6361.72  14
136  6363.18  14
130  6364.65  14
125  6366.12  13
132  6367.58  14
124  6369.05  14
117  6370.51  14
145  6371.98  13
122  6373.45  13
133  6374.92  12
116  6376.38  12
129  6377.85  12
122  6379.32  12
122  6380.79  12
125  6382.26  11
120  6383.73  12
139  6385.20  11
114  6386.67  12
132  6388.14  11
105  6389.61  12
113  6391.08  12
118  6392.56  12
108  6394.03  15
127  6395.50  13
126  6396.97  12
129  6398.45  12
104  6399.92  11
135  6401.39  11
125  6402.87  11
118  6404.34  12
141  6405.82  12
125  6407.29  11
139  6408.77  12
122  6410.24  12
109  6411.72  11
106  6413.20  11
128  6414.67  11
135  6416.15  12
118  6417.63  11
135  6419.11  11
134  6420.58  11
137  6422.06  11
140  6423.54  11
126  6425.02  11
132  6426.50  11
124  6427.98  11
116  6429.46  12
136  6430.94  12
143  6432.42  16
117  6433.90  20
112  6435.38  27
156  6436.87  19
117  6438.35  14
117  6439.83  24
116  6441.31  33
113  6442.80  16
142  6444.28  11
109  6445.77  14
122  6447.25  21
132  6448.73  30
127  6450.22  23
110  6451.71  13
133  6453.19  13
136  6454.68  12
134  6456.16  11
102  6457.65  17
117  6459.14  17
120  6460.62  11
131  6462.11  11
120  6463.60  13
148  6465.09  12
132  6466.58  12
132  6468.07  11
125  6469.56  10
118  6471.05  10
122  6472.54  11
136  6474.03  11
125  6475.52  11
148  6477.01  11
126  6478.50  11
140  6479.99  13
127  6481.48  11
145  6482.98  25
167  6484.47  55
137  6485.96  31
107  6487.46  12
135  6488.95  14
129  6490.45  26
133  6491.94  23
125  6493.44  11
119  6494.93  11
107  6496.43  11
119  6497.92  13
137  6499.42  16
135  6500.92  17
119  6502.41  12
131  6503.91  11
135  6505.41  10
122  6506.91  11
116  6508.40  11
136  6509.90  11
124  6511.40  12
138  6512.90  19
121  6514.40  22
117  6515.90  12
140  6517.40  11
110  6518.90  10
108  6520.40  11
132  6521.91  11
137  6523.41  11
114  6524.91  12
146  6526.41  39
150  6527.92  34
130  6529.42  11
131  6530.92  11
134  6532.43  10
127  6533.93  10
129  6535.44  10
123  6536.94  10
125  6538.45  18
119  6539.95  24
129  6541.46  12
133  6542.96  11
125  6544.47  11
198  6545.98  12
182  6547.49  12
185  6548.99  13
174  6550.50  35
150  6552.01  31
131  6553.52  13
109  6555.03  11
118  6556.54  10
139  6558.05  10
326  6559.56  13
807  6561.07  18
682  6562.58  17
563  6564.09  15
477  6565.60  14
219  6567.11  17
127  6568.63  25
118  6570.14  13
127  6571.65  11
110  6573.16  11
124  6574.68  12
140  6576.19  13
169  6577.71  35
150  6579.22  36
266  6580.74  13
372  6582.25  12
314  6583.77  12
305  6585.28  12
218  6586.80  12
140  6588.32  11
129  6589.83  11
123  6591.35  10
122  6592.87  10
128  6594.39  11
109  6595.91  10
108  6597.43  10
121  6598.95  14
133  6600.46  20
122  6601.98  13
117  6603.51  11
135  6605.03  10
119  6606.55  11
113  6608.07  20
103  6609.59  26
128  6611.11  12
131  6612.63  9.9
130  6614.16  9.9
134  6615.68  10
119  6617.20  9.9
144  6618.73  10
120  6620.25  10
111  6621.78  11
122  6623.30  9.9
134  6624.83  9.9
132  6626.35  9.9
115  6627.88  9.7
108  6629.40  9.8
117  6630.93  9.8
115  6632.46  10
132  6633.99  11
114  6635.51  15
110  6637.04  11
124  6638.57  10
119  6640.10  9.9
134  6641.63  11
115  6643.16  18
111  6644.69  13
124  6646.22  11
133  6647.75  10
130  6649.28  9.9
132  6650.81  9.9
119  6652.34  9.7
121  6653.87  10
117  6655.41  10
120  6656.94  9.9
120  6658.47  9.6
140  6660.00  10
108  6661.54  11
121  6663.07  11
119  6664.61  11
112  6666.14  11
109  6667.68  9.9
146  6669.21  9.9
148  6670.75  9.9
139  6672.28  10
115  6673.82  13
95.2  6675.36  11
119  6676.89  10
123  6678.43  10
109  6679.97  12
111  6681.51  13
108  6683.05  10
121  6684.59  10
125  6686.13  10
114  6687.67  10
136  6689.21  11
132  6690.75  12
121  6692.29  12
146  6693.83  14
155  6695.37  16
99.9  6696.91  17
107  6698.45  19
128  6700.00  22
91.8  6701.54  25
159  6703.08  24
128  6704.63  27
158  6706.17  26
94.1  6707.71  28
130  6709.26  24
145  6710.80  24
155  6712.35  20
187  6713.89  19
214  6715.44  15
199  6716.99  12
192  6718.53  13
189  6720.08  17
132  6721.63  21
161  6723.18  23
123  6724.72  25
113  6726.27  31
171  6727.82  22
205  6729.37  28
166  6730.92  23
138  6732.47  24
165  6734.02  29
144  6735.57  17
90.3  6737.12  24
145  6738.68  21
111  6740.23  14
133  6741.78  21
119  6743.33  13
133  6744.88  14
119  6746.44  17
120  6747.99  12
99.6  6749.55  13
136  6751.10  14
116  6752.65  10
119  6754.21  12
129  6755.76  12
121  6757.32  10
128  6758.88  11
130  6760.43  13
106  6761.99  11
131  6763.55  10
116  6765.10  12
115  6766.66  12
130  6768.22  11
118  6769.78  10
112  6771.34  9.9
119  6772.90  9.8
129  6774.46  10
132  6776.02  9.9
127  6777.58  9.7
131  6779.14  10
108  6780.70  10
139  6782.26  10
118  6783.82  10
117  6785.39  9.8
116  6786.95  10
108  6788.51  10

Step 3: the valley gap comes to 14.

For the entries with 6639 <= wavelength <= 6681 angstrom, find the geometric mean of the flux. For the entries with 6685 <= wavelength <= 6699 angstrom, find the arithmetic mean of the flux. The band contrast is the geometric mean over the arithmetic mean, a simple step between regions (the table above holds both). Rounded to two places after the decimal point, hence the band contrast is 0.96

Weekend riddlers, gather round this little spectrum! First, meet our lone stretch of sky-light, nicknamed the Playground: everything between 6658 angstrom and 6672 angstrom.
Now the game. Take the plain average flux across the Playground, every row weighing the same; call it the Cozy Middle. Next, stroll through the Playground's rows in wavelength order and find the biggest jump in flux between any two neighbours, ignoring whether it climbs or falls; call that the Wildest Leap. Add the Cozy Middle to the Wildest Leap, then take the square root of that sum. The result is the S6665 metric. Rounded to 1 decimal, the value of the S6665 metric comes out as 12.7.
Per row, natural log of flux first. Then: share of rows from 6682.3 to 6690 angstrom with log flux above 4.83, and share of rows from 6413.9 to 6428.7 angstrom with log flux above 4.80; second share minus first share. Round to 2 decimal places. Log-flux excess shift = 0.70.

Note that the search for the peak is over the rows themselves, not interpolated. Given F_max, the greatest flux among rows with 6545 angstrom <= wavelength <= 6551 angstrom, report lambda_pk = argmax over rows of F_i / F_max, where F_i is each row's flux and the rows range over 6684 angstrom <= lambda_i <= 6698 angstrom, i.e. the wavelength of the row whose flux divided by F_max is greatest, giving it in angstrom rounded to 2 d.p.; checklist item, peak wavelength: 6695.37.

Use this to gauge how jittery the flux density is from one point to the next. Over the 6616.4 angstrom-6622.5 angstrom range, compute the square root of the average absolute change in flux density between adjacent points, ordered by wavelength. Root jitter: 4.4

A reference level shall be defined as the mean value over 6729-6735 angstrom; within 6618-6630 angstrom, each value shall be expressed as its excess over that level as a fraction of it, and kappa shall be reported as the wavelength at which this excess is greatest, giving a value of 6618.73 angstrom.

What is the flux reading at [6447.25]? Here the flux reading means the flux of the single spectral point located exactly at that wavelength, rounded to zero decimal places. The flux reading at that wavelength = 122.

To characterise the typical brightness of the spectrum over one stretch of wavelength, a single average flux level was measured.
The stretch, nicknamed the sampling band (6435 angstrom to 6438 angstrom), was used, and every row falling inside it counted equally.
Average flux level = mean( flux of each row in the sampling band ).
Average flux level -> 134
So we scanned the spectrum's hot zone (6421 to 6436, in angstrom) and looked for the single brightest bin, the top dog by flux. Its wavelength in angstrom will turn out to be 6432.42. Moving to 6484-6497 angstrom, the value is 6484.47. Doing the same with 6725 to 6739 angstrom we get 6729.37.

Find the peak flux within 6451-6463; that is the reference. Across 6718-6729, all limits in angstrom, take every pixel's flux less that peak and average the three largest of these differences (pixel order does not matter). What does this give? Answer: 48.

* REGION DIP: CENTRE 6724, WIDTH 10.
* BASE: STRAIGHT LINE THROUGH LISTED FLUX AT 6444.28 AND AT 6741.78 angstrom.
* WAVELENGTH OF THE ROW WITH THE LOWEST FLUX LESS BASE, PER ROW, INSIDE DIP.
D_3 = 6726.27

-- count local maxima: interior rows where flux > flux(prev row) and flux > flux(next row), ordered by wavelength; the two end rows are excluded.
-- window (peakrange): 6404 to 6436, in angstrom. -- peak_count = 7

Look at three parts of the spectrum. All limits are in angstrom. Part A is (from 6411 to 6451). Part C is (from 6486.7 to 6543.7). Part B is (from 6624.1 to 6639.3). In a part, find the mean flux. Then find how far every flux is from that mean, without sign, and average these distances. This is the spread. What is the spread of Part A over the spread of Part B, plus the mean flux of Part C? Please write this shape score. 128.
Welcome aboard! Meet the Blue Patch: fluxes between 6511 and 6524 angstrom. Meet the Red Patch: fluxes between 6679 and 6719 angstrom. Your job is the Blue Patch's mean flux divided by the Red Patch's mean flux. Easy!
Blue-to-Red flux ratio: 0.91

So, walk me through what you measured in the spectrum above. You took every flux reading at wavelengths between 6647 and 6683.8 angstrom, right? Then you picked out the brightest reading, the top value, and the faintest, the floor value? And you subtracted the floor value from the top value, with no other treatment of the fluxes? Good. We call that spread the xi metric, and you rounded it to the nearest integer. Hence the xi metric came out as 53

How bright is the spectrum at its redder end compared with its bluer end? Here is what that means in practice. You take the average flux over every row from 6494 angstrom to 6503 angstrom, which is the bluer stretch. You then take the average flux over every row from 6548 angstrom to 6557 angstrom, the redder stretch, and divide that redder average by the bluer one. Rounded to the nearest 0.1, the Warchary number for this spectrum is 1.2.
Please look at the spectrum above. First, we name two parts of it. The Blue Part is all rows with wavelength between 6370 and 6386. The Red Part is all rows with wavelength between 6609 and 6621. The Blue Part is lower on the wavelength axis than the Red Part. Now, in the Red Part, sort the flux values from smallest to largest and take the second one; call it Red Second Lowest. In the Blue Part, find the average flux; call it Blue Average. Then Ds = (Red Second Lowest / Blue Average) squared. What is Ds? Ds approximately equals 0.89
